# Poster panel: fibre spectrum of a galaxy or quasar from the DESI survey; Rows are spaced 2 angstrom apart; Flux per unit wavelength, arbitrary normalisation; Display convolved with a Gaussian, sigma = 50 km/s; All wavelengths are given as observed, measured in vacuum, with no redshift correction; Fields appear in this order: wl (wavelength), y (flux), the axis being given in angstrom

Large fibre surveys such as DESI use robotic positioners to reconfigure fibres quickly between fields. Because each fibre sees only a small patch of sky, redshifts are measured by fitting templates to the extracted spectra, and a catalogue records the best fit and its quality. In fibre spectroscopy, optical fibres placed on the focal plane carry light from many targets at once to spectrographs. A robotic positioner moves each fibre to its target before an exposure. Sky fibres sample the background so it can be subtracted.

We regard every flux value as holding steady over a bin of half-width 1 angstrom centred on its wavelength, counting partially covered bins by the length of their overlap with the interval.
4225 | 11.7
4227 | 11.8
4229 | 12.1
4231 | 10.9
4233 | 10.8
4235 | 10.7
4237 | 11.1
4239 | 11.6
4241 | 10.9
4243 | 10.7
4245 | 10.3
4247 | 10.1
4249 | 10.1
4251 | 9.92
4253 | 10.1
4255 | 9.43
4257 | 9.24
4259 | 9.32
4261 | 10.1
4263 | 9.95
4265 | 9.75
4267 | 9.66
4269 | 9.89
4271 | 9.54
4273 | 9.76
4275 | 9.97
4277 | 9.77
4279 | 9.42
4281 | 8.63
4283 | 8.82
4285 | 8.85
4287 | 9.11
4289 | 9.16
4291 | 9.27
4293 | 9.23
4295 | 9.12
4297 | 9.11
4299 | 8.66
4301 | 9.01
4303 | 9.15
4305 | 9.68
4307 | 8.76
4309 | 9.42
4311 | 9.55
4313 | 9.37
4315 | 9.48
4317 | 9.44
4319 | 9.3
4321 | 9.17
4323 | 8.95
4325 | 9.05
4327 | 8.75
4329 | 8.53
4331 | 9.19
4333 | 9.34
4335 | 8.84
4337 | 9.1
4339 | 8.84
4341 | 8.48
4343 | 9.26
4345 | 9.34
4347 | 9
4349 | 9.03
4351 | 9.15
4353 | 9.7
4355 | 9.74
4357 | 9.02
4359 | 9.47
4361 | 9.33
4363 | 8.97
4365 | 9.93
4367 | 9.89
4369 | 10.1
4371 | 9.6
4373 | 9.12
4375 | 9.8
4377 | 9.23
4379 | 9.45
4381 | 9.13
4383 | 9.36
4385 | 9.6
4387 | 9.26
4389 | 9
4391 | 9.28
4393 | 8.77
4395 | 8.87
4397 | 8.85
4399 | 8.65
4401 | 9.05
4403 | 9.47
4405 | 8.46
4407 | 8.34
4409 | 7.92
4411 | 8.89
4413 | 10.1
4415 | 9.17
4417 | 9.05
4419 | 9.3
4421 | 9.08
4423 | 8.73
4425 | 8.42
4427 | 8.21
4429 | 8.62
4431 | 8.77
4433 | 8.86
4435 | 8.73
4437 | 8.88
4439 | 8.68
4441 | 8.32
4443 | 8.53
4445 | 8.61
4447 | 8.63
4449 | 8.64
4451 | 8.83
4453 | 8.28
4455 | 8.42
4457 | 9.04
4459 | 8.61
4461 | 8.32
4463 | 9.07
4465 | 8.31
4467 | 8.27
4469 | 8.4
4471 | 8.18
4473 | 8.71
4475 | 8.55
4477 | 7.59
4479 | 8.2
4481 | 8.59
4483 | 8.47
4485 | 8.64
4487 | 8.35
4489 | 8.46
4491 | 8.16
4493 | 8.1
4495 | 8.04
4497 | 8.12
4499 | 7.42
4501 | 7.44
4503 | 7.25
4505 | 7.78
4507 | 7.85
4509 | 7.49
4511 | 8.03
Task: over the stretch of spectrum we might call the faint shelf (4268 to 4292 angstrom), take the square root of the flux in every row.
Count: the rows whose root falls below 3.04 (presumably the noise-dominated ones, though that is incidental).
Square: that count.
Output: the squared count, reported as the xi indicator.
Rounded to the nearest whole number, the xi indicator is 25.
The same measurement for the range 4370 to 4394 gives 25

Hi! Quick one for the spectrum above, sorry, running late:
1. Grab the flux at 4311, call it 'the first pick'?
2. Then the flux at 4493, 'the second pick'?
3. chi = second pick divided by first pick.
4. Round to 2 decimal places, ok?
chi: 0.85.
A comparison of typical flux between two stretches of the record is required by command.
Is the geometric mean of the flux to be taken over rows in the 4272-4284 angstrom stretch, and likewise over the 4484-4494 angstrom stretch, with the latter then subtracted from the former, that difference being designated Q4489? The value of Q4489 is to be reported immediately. 1.04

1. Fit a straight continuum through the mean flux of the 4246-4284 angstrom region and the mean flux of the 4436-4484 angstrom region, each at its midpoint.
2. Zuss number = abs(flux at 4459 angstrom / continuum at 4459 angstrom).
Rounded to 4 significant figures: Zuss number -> 1.012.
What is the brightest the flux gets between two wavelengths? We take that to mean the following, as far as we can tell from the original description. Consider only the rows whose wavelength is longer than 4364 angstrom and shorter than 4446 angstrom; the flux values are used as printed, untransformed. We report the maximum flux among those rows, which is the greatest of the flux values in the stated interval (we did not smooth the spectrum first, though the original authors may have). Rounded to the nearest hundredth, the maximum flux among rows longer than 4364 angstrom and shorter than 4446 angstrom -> 10.10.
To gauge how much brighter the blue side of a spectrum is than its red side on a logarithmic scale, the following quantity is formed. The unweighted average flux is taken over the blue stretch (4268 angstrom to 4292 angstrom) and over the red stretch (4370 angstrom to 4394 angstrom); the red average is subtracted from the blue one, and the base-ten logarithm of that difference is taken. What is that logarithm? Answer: -1.3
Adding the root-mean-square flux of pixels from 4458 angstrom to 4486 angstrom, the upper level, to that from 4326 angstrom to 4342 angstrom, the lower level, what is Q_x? 17.3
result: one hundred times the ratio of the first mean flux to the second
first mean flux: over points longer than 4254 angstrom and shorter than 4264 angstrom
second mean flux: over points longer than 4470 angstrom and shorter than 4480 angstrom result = 117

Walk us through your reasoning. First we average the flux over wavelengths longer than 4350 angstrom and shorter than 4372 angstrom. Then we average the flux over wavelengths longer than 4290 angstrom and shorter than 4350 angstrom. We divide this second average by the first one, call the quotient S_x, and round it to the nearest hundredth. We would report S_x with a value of 0.96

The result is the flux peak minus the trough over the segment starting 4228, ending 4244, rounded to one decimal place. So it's 1.4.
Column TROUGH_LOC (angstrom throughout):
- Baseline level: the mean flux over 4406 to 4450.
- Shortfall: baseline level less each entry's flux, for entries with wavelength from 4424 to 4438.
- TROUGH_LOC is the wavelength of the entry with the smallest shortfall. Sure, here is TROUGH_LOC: 4437 angstrom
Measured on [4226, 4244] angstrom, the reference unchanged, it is 4229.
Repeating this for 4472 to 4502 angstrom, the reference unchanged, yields 4473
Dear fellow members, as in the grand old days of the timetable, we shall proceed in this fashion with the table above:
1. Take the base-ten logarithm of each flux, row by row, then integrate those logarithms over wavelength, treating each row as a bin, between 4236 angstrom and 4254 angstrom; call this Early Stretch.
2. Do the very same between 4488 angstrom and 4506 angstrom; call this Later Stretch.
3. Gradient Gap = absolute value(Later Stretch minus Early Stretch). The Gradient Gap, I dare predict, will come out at 2.3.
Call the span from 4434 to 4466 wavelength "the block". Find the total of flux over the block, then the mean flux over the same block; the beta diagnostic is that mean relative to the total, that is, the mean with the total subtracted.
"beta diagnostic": -129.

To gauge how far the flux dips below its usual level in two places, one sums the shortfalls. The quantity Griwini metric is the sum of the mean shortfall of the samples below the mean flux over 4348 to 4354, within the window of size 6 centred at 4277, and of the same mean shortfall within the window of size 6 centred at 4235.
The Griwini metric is -2.0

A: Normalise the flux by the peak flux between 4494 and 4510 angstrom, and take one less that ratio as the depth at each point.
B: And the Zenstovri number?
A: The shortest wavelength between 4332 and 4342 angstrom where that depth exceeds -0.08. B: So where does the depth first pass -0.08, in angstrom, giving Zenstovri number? 4341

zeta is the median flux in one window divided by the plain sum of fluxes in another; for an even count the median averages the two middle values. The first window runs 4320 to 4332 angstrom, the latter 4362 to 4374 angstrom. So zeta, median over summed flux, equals 0.156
